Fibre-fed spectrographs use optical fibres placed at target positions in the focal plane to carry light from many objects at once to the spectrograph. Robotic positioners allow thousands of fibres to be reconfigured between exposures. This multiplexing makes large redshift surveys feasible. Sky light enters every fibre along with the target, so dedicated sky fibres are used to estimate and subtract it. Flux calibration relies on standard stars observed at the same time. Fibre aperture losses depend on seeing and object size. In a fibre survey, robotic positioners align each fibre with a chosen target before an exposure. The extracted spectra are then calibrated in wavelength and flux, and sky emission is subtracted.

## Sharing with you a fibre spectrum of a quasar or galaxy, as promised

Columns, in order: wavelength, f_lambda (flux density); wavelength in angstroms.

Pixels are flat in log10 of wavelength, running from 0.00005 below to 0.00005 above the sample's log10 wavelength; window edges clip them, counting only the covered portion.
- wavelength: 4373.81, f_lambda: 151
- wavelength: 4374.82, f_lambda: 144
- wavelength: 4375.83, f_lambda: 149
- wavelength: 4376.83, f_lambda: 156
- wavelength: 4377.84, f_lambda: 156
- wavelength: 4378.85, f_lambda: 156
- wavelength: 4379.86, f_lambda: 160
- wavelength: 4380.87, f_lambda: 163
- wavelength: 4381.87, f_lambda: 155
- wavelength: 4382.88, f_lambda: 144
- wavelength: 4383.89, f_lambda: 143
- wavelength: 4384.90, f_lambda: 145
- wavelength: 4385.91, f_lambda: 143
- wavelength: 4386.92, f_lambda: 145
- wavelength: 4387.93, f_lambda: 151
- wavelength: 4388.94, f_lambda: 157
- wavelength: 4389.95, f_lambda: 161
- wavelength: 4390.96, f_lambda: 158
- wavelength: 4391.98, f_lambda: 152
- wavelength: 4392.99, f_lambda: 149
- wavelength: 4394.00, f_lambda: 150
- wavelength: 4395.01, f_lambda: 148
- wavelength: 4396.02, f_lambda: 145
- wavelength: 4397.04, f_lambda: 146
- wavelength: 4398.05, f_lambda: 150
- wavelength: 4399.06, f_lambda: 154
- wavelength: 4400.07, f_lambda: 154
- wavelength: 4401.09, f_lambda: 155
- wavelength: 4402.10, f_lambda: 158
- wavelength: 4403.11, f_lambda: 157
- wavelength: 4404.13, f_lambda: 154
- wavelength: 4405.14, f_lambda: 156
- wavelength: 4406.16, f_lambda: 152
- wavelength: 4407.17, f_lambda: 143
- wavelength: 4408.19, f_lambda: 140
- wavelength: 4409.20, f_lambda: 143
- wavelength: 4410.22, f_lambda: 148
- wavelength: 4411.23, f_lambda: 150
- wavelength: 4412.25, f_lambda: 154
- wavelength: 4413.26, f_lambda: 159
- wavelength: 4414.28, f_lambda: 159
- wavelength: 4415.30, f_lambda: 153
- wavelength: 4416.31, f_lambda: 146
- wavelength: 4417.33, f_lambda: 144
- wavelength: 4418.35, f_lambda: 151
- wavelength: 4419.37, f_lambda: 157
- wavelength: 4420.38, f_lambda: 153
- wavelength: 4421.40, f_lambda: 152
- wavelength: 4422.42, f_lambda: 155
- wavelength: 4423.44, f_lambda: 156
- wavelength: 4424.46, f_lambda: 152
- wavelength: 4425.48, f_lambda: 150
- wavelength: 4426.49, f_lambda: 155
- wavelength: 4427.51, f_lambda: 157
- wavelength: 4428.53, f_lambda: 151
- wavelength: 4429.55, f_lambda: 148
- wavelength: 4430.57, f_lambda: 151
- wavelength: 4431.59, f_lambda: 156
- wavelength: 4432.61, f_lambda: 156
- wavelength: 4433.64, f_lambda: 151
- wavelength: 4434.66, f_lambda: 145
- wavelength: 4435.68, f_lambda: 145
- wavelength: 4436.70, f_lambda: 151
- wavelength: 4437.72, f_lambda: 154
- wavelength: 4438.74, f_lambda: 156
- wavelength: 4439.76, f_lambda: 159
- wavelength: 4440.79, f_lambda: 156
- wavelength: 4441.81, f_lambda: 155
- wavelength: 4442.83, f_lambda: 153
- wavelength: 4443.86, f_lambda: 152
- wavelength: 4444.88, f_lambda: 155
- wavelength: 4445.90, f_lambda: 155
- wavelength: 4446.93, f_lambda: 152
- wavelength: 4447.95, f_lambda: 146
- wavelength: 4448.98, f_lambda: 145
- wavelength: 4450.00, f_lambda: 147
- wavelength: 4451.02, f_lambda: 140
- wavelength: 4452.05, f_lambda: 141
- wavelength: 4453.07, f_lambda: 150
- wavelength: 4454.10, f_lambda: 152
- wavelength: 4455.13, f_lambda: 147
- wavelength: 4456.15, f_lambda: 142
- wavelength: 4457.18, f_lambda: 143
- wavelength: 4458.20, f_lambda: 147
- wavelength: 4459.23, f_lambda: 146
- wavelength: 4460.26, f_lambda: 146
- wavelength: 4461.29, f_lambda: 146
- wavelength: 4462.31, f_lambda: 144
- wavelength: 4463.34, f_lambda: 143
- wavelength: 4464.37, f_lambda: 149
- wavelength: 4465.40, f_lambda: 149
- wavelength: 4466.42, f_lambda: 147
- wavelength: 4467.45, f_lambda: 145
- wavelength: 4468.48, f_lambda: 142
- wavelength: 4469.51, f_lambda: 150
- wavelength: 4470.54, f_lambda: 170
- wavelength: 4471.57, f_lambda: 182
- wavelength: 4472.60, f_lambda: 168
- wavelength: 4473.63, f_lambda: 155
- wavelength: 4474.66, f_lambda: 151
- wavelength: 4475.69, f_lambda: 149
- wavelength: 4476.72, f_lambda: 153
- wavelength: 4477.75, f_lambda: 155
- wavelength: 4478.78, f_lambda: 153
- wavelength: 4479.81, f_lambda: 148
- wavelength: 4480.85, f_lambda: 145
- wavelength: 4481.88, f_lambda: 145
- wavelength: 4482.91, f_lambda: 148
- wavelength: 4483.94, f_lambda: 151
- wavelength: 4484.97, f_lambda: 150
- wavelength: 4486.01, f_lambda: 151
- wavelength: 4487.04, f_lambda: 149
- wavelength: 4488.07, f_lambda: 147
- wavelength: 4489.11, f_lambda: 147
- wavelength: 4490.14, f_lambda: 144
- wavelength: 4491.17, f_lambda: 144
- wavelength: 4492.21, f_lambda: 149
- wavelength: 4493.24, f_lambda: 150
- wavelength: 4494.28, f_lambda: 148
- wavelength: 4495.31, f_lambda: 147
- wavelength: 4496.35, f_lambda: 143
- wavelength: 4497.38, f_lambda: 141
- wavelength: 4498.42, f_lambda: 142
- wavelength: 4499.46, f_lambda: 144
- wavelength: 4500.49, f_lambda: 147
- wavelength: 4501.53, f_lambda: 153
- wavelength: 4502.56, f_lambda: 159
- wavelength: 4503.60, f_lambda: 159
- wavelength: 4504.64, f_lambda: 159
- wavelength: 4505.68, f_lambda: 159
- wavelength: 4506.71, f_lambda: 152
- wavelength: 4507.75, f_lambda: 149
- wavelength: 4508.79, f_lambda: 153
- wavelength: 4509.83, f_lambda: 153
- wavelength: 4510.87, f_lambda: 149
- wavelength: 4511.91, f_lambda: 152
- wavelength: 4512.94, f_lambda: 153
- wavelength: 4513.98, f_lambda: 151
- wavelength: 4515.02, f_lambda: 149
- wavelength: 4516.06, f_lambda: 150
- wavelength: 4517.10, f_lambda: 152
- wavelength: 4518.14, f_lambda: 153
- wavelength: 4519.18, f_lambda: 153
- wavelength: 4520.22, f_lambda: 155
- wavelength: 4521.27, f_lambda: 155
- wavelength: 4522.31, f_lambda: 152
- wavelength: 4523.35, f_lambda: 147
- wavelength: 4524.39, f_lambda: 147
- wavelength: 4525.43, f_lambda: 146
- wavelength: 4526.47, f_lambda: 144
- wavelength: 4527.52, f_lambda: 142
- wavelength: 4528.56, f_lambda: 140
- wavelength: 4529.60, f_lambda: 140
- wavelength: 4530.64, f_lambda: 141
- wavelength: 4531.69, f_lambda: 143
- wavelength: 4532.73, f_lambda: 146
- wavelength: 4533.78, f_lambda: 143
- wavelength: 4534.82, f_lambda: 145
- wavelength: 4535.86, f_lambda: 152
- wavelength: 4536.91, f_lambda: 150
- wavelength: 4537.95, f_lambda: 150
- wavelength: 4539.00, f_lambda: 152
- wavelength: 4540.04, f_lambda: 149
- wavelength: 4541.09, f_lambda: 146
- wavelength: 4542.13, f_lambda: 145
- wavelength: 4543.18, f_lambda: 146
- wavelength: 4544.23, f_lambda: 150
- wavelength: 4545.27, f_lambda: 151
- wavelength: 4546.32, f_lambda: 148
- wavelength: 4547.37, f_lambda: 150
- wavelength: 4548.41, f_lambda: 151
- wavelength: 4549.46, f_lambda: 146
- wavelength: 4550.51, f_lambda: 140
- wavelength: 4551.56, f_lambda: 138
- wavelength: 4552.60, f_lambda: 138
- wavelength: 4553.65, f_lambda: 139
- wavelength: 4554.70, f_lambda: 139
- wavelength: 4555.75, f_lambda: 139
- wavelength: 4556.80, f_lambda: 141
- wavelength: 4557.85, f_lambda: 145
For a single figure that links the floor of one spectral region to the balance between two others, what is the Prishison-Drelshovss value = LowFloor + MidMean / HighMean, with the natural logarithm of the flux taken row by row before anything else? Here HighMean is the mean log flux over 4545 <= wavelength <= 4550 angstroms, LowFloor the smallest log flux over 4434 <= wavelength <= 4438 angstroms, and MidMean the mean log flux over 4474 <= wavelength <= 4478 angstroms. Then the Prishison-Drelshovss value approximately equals 5.98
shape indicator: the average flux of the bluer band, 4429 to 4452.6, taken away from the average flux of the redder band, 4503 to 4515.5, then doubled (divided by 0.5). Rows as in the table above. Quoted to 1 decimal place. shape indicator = 4.7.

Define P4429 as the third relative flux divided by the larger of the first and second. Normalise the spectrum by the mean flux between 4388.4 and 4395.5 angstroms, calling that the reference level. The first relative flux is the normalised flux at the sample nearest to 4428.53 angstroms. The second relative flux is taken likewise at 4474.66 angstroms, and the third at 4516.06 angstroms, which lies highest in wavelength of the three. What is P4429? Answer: 0.99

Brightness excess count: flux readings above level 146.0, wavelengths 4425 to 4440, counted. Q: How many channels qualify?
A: 13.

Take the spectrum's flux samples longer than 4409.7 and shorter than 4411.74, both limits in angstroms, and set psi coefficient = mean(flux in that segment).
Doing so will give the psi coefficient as 149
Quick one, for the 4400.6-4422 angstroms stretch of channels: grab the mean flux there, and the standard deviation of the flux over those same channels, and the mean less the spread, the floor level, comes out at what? 146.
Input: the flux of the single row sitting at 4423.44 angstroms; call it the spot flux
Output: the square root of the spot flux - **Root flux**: 12.5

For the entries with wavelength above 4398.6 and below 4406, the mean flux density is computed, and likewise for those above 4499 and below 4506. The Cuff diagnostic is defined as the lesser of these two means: 154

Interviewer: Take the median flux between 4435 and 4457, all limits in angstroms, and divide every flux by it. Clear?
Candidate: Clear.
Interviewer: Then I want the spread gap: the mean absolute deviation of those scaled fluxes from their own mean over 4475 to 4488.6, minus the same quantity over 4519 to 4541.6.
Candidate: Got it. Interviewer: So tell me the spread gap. -0.010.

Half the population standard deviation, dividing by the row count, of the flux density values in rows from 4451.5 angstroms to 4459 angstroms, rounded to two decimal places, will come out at 1.93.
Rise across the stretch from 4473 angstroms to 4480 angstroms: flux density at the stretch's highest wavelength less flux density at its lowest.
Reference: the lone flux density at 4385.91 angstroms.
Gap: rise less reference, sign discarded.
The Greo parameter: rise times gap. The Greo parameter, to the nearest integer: -1050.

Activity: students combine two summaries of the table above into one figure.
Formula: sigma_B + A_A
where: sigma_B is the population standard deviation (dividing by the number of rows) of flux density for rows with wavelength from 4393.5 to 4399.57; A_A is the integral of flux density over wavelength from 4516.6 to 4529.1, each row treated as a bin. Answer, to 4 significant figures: 1863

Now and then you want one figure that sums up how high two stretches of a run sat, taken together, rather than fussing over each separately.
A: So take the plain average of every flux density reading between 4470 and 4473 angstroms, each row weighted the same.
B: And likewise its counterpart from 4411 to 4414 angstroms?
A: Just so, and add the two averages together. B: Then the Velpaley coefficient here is 328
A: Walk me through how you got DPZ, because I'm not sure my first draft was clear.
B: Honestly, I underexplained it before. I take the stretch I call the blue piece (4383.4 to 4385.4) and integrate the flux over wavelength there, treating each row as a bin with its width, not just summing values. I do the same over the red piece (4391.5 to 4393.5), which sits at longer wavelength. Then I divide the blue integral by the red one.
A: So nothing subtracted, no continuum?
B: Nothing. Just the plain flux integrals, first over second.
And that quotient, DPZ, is 1.0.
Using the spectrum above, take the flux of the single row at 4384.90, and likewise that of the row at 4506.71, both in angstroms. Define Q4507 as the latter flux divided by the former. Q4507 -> 1.05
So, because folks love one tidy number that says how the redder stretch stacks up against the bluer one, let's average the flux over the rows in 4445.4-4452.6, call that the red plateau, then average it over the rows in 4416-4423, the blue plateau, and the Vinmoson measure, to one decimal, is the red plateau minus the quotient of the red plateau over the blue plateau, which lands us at 145.6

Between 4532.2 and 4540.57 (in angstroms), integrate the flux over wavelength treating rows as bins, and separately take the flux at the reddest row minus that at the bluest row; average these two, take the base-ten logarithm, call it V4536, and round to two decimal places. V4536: 2.79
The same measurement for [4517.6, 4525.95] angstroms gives 2.80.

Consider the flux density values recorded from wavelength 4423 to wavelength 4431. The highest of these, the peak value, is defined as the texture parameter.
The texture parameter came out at 157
